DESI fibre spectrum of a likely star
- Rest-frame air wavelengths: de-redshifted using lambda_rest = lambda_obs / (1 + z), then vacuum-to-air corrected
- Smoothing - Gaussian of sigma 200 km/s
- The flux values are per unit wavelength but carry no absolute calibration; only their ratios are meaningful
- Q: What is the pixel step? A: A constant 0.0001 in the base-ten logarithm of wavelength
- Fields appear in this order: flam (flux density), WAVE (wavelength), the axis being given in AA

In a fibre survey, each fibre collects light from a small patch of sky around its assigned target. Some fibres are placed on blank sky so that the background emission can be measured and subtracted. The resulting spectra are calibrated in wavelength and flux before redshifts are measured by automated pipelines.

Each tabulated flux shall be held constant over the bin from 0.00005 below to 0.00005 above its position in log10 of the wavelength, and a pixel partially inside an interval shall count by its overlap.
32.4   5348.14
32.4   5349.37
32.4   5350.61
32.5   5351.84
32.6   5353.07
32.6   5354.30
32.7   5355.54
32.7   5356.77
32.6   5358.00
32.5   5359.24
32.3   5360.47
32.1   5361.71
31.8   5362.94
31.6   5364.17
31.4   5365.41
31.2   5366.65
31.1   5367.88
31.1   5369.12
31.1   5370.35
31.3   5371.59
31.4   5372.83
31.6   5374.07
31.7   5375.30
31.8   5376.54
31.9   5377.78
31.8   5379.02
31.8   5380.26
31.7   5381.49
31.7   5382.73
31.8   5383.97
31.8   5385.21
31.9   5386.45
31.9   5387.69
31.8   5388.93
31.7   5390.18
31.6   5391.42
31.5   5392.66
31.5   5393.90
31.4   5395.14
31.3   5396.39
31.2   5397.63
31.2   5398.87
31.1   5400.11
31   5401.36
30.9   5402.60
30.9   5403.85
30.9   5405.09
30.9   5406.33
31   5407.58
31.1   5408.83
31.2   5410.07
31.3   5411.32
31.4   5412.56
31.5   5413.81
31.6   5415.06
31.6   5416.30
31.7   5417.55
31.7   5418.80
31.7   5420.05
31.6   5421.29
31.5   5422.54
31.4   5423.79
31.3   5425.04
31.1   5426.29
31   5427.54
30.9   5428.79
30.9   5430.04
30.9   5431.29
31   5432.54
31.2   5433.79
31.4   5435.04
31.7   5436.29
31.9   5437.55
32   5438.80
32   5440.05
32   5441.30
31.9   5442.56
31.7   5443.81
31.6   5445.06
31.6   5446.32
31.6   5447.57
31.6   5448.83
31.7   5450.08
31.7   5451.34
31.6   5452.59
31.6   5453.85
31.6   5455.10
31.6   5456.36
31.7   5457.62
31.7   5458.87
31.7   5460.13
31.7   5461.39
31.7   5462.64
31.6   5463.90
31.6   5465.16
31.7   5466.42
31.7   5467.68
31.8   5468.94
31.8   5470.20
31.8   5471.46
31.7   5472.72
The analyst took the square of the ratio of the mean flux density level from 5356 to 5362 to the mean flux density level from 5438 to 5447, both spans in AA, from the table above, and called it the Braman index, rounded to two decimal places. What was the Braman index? 1.04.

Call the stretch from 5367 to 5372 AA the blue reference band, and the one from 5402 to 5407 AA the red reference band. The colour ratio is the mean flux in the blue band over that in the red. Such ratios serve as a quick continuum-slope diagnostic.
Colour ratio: 1.01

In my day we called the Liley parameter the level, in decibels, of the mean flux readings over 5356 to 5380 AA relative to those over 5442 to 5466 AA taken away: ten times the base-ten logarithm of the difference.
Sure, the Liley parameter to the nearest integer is -11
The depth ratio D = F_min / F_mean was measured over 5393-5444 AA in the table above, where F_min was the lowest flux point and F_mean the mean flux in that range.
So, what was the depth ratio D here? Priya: 0.986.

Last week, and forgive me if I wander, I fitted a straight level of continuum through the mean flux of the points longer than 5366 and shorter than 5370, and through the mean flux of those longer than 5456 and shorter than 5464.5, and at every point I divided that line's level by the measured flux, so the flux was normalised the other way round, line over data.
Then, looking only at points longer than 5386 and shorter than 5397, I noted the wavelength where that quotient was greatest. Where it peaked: 5396.39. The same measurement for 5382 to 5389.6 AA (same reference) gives 5382.73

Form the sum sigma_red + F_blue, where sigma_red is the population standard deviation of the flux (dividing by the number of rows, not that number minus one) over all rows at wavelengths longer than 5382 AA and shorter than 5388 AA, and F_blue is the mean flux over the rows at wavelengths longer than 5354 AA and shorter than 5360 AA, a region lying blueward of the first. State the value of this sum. 32.7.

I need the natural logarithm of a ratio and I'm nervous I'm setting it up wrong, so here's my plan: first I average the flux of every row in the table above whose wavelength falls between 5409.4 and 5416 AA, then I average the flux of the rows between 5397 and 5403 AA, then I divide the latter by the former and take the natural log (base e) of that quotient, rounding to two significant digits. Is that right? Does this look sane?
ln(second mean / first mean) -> -0.010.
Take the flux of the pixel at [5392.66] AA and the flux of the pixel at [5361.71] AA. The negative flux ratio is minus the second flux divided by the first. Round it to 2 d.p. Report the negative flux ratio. -1.02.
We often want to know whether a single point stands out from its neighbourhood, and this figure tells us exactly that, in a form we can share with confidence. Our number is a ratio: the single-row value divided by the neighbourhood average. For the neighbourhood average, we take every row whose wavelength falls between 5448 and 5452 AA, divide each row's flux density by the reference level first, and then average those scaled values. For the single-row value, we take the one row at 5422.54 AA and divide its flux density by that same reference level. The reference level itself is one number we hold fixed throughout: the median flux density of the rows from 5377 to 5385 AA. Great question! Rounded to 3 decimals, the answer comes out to 0.995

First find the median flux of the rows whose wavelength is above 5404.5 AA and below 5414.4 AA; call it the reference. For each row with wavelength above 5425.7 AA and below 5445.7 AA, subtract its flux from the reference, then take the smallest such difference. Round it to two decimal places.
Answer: -0.85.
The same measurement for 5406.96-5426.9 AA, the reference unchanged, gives -0.55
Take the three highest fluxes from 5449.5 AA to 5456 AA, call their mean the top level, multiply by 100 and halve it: 1583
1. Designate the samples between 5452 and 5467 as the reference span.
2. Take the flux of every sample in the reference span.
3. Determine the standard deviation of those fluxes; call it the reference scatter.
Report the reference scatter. 0.05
